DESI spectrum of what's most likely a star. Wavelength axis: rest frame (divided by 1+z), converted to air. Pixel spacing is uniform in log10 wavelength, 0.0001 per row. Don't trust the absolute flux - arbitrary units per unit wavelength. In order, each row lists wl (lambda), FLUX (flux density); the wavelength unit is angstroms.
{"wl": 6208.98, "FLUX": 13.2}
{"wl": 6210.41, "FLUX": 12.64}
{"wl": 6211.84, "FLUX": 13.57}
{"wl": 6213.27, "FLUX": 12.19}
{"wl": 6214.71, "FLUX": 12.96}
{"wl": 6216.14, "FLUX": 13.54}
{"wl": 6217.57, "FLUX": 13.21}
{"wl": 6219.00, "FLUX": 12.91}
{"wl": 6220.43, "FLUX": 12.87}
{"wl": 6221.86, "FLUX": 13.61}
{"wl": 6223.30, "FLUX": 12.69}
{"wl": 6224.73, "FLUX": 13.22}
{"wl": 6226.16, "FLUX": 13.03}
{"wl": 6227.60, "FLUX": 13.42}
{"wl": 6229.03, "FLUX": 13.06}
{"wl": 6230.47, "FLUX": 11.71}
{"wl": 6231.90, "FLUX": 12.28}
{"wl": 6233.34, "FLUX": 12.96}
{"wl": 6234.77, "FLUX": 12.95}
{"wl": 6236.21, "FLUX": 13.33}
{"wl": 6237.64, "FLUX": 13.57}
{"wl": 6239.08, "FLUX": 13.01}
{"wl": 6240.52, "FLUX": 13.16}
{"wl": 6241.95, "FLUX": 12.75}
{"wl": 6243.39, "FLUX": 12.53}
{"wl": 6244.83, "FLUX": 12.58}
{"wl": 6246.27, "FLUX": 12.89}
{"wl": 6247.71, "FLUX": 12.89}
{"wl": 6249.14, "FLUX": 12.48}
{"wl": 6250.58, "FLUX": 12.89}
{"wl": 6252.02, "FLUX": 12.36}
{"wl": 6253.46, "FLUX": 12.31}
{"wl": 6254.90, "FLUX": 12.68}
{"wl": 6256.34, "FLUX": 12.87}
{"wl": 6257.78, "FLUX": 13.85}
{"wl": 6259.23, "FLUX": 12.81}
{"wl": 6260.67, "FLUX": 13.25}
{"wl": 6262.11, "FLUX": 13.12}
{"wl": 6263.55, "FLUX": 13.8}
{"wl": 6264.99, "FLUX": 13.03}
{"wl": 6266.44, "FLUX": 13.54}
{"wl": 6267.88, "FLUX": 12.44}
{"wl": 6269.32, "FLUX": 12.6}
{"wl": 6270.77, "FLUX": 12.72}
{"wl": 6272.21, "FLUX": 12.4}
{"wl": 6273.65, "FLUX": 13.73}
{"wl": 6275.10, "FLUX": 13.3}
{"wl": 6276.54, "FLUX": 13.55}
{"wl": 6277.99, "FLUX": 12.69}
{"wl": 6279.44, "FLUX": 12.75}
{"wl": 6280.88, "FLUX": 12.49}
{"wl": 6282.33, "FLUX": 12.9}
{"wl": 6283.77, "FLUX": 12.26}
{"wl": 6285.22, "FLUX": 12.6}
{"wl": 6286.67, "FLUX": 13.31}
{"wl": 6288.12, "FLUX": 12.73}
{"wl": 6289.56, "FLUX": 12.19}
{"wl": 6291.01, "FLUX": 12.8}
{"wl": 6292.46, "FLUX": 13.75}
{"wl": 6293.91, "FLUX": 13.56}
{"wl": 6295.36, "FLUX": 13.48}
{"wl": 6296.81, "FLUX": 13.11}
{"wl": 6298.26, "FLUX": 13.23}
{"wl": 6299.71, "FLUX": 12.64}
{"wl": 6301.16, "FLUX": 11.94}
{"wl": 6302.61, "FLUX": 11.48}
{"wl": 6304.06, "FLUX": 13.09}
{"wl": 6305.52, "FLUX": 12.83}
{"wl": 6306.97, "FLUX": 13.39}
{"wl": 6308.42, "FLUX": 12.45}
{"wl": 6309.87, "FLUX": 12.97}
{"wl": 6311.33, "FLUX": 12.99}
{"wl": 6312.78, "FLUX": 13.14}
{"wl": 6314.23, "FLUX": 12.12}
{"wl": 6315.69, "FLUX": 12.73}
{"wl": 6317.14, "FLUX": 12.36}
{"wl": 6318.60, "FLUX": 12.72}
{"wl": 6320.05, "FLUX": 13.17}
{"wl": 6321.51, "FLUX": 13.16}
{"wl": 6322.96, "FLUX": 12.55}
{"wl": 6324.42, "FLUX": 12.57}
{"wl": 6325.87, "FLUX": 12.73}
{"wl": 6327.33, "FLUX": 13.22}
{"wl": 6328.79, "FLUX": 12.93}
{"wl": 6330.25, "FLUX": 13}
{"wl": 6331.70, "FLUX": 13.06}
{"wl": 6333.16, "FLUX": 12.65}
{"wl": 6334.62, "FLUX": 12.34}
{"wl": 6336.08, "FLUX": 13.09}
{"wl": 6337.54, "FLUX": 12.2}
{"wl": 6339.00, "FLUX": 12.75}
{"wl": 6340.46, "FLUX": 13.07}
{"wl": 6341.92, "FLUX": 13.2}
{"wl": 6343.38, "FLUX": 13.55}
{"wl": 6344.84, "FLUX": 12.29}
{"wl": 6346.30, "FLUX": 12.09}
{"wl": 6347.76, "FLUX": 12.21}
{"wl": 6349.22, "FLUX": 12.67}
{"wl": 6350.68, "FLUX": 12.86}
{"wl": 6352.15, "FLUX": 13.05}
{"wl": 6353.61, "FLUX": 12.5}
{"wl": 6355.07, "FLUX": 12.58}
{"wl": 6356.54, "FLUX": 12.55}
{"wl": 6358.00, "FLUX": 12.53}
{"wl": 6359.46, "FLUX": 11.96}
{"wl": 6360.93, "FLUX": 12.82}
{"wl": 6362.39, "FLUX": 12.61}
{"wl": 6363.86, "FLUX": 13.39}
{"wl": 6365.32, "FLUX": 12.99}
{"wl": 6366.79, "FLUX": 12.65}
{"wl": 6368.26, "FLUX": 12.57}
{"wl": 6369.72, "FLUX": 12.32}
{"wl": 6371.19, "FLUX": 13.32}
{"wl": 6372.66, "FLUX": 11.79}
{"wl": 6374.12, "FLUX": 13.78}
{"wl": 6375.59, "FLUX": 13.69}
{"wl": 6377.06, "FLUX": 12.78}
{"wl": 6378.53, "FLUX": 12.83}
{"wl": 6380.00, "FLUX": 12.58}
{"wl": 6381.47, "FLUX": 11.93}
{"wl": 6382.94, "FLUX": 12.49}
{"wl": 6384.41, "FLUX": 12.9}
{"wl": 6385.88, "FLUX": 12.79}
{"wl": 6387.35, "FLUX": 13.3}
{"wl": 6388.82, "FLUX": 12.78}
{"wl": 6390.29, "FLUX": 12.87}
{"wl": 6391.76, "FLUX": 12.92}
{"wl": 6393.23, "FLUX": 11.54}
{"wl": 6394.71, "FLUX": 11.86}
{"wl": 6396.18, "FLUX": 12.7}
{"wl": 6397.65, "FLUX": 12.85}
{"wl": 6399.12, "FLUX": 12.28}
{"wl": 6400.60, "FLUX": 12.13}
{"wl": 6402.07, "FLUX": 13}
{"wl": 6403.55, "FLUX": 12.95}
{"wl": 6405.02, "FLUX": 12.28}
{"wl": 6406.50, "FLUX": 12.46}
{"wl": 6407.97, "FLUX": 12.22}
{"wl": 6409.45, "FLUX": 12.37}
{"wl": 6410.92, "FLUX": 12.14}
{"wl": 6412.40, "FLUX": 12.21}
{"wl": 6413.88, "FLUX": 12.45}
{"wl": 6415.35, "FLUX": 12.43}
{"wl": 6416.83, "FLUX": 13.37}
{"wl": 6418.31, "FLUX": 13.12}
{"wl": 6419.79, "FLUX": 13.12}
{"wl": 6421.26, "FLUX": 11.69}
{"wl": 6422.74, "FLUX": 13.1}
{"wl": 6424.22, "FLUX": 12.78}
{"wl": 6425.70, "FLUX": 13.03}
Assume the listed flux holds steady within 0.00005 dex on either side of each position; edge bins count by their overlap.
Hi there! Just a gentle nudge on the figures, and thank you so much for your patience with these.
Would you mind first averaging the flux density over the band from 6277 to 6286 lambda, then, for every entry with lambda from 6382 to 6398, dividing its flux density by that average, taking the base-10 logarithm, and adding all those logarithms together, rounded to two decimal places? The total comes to 0.00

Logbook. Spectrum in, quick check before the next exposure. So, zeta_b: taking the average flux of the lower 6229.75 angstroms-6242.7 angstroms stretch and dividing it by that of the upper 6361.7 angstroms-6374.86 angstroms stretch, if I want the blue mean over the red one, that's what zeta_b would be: 1.00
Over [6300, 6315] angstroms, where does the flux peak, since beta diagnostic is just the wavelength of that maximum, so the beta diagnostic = 6306.97 angstroms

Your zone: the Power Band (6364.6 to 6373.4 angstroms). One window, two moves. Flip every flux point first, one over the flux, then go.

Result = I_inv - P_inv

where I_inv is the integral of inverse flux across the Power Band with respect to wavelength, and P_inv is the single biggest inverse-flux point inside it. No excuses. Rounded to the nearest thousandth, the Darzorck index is 0.614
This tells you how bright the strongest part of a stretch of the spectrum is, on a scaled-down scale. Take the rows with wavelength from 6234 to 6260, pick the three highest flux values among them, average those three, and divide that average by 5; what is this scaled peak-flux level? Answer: 2.72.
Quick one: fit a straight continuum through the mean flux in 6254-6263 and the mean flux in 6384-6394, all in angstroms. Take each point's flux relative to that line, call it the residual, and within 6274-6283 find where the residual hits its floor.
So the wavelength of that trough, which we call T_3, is 6280.88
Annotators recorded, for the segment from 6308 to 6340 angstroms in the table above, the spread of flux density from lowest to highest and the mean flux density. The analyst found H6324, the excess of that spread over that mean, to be -11.7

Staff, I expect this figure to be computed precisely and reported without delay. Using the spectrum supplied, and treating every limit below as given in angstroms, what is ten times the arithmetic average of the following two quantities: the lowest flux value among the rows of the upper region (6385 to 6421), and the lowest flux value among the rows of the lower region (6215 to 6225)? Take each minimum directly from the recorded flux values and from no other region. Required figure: 121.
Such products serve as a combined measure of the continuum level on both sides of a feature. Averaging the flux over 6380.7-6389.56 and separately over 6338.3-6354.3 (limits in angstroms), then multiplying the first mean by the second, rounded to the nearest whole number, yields 162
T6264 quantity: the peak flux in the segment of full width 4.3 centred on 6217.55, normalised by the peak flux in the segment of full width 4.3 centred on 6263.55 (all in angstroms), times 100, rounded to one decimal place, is 98.1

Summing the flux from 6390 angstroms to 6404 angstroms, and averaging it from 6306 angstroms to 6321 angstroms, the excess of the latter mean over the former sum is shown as -112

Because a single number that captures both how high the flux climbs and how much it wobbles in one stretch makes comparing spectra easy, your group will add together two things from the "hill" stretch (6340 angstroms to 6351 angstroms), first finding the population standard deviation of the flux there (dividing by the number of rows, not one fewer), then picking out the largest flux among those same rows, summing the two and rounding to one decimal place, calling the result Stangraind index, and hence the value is 14.0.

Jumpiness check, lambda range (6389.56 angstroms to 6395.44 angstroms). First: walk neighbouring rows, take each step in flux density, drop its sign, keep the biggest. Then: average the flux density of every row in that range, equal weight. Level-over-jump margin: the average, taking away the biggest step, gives 10.9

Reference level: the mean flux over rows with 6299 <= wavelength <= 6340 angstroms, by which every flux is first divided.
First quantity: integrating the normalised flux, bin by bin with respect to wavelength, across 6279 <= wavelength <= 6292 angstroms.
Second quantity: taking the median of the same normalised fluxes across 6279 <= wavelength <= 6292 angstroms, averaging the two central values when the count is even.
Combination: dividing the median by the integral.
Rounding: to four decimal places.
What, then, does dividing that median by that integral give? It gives 0.0771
